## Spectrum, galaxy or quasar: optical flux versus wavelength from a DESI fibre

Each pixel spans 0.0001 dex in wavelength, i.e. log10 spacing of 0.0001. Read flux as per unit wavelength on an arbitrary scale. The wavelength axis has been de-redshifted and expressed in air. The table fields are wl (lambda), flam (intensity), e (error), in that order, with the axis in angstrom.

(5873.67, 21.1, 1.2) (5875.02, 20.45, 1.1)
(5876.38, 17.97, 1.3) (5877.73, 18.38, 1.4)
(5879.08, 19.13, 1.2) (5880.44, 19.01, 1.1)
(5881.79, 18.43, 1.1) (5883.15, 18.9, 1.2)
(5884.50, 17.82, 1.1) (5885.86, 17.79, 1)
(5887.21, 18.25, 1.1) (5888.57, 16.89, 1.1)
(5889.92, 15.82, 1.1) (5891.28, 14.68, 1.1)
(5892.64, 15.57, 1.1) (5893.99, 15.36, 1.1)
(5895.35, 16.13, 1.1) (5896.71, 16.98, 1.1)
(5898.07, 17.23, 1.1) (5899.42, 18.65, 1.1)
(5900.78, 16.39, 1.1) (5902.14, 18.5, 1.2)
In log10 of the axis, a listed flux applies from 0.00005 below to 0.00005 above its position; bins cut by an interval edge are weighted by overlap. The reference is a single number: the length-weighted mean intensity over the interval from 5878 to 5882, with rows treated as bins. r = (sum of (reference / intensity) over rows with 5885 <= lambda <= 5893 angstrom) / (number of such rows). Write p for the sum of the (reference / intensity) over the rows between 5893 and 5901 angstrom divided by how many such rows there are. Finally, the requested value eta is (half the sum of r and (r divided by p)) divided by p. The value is 1.0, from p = 1.13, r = 1.15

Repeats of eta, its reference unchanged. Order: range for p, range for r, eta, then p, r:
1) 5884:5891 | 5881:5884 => 0.9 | 1.09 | 1.01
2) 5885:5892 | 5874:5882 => 0.8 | 1.14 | 1.00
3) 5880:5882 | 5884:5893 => 1.1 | 1.01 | 1.14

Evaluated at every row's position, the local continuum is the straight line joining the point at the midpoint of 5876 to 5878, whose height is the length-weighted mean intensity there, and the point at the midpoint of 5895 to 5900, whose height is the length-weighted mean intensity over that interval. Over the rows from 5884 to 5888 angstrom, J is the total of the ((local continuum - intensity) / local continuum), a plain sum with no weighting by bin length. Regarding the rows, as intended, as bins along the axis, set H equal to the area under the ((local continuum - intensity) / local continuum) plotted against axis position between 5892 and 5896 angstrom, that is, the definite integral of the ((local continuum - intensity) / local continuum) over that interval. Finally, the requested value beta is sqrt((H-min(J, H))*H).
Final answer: 0.42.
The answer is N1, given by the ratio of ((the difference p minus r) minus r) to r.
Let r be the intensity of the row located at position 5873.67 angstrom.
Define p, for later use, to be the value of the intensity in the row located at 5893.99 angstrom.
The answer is -1.27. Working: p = 15.36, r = 21.1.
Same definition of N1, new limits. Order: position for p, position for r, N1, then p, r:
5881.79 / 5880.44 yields -1.03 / 18.43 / 19.01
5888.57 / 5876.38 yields -1.06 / 16.89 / 17.97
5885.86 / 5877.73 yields -1.03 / 17.79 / 18.38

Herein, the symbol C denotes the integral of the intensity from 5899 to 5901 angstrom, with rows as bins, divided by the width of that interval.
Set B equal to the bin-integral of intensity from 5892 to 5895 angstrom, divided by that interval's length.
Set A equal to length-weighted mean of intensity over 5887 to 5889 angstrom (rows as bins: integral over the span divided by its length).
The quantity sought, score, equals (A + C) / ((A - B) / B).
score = 287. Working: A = 17.5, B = 15.6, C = 17.6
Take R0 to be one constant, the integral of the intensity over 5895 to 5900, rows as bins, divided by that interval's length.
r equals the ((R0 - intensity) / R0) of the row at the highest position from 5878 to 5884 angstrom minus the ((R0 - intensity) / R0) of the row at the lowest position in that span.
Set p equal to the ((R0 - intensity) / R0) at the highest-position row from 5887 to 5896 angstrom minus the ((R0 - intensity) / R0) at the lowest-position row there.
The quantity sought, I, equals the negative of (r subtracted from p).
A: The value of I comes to -0.11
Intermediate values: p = 0.12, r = 0.01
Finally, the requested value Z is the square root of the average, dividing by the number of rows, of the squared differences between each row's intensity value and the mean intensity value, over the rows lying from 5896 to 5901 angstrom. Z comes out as 0.83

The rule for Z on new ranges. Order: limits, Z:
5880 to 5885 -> 0.47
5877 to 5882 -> 0.34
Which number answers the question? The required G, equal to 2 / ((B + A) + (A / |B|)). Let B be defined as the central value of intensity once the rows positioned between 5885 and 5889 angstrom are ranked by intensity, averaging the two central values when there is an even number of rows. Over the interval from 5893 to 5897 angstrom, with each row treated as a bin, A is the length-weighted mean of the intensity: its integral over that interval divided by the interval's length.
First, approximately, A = 16.0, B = 17.8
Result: 0.0576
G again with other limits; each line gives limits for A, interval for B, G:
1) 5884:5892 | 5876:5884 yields 0.0549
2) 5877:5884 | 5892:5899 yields 0.0555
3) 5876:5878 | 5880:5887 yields 0.0532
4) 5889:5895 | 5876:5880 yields 0.0576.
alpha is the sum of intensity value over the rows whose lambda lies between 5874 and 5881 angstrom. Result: 95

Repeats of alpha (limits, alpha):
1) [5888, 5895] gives 78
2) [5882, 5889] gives 90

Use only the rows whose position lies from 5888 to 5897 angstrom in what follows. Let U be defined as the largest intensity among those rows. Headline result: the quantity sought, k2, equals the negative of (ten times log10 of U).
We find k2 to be -12.30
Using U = 16.98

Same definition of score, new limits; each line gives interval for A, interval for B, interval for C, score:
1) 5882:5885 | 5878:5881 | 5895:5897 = -1174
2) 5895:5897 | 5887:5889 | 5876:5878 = -648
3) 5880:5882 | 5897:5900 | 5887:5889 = 671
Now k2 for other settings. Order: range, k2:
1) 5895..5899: -12.36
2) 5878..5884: -12.82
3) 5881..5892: -12.76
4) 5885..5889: -12.61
